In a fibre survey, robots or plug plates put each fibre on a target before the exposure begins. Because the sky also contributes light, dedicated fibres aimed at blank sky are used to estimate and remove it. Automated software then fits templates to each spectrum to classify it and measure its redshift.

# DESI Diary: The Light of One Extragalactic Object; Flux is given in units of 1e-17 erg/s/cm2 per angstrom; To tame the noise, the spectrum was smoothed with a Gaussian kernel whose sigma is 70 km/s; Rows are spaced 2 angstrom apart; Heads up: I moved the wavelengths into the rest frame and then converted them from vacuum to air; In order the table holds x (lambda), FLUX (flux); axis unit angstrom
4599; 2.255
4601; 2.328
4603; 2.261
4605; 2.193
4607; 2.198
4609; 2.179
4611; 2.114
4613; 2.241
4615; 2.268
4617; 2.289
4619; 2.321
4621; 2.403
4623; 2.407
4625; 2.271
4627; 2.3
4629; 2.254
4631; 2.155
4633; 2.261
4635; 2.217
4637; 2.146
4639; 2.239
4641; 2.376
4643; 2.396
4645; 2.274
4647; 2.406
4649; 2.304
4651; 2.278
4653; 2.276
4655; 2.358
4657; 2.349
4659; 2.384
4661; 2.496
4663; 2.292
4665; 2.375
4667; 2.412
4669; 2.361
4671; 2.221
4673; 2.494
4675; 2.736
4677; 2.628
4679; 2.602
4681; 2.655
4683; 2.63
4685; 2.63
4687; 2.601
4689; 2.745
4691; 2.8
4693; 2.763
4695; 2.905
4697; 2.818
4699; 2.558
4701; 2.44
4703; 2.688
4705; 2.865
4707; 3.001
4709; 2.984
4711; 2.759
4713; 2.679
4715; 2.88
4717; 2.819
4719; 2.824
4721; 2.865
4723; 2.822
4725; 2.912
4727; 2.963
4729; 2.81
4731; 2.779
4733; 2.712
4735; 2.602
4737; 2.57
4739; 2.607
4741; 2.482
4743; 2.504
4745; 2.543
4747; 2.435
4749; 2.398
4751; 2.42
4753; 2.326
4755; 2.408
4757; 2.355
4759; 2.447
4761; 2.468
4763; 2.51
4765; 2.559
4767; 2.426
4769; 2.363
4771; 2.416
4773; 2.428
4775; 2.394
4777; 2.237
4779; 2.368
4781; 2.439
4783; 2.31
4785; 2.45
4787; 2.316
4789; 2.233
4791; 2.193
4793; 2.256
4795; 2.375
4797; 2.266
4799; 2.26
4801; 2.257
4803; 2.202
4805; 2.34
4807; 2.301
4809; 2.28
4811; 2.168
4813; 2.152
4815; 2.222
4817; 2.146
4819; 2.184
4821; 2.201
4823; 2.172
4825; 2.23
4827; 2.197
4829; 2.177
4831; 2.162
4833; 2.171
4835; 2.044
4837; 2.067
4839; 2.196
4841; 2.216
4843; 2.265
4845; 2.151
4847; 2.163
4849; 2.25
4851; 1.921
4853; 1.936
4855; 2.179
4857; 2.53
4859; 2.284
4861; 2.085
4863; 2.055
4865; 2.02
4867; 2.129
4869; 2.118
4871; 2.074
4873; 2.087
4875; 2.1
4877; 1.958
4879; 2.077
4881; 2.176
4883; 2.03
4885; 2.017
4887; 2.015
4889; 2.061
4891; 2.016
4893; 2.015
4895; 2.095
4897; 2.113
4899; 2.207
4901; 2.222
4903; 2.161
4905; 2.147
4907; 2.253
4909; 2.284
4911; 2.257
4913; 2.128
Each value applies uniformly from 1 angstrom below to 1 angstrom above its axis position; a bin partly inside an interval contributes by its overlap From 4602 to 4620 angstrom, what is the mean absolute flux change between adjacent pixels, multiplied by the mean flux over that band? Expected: 0.10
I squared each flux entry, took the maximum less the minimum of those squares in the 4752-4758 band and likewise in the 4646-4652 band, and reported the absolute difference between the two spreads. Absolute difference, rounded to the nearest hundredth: 0.21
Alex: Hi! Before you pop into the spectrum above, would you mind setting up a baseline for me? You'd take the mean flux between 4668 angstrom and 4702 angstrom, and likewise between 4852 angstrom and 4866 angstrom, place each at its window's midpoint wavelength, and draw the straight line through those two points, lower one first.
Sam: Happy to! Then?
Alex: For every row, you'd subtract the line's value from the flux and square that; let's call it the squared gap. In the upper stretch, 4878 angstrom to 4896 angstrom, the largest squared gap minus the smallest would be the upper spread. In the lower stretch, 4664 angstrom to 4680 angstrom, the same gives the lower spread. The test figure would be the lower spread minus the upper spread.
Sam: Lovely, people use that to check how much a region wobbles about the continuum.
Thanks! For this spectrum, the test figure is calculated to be 0.19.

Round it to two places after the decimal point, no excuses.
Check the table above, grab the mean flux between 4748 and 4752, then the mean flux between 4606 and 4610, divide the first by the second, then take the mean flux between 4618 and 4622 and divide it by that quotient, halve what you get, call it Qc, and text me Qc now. 1.07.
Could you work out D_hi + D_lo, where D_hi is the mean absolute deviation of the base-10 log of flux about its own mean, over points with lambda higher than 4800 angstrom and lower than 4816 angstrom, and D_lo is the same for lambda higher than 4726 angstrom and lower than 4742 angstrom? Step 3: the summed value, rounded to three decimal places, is 0.031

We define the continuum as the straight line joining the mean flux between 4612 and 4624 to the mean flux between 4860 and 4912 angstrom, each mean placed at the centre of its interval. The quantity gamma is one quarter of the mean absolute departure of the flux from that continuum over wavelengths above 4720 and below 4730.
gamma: 0.16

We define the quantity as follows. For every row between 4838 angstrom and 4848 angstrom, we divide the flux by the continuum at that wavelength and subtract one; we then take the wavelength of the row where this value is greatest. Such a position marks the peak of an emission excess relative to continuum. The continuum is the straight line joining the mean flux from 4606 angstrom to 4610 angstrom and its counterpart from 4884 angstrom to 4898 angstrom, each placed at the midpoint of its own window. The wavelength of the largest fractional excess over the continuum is 4843 angstrom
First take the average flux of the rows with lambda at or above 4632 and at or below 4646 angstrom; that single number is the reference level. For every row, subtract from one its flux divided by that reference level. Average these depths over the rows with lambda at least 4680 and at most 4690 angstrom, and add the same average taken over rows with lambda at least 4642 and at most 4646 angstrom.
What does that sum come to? -0.19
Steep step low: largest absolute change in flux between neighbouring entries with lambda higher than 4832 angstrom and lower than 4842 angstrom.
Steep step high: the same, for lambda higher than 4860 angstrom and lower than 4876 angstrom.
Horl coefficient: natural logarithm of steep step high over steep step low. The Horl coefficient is -0.17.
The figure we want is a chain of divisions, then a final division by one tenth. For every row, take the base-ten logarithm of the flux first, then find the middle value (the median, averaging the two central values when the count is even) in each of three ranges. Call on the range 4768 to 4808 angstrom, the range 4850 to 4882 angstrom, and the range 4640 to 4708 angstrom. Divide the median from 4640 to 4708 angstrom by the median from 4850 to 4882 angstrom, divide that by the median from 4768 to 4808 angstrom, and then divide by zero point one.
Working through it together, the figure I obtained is 34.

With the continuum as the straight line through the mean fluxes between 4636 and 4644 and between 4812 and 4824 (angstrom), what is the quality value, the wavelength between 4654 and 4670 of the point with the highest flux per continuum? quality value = 4661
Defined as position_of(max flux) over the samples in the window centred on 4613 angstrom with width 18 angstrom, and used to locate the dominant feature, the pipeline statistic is 4621 angstrom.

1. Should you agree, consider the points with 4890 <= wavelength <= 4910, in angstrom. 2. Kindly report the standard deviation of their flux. 0.09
